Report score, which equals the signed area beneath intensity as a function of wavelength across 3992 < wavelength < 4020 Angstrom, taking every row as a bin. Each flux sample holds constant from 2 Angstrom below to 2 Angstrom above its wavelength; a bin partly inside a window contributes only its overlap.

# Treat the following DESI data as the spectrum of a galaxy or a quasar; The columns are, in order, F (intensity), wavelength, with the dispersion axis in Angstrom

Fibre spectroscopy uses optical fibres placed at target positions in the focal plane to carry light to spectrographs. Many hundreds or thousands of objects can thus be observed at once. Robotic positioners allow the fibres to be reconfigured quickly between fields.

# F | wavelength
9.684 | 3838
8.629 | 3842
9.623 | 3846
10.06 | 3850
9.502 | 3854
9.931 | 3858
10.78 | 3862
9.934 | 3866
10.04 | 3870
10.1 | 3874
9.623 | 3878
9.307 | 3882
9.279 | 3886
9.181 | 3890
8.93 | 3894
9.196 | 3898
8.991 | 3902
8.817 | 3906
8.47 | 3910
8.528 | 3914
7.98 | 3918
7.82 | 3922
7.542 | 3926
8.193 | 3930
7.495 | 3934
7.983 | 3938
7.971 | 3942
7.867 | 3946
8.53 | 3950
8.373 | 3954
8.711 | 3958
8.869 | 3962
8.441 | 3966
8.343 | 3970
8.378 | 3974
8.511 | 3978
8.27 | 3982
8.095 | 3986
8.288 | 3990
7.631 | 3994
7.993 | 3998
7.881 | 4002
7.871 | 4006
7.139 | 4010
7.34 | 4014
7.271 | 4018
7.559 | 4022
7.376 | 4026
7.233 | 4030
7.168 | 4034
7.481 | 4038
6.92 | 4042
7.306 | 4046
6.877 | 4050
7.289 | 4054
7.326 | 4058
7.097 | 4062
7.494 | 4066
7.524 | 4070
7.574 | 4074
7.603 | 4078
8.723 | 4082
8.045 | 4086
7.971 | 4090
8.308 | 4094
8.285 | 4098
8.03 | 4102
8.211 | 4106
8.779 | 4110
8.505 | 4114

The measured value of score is 213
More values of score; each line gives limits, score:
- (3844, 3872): 279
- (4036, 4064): 201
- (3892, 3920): 244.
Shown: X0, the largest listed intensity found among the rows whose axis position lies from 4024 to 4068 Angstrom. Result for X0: 7.494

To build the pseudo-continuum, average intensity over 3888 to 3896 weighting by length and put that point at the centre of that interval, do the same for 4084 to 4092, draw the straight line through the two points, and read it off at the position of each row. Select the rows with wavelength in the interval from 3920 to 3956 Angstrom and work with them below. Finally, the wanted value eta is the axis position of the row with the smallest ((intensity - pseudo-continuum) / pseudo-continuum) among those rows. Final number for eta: 3934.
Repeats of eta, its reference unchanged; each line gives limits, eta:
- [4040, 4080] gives 4050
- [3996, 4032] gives 4010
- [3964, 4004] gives 3994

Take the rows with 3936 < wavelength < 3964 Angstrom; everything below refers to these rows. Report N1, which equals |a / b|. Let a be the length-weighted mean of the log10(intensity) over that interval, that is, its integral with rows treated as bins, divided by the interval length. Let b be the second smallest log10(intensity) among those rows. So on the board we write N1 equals 1.02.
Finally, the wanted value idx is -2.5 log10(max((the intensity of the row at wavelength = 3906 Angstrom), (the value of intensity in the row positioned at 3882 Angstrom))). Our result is -2.42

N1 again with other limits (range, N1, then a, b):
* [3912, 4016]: 1.05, 0.91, 0.87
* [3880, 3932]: 1.05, 0.94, 0.89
